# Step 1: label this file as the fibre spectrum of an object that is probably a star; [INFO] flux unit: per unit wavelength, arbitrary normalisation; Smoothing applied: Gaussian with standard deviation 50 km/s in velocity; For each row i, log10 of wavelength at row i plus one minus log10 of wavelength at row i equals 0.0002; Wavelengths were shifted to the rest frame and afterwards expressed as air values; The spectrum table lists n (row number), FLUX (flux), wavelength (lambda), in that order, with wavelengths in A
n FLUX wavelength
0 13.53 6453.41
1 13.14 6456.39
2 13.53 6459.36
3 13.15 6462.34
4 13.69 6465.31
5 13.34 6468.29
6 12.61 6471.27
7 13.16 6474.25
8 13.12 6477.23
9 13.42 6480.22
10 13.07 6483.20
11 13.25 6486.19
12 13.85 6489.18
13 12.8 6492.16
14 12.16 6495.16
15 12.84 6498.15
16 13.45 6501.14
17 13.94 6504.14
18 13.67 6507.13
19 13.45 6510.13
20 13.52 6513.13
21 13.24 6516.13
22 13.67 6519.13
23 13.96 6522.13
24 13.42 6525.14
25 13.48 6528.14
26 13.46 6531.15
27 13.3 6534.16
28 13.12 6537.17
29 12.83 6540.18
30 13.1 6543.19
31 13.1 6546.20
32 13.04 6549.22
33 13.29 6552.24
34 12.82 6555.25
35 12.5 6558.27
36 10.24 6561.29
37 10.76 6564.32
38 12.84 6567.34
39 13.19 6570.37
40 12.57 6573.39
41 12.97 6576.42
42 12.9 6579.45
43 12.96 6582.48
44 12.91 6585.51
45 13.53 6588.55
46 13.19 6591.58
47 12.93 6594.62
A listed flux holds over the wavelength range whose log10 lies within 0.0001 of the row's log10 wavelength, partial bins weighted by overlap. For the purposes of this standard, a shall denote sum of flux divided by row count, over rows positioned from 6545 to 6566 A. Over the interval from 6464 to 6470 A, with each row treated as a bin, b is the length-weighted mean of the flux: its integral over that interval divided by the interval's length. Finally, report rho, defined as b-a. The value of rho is 1.2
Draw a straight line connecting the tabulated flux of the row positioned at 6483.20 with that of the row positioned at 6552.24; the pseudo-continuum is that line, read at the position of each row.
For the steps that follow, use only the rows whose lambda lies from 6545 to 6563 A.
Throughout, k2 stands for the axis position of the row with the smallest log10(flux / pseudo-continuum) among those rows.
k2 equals 6561.29 A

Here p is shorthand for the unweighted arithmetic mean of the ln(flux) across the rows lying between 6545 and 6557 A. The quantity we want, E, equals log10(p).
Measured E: 0.410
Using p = 2.57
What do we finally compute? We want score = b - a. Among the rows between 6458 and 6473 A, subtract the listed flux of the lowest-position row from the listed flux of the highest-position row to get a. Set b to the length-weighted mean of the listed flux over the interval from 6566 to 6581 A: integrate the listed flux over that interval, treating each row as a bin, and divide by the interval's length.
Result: 13.8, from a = -0.9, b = 12.9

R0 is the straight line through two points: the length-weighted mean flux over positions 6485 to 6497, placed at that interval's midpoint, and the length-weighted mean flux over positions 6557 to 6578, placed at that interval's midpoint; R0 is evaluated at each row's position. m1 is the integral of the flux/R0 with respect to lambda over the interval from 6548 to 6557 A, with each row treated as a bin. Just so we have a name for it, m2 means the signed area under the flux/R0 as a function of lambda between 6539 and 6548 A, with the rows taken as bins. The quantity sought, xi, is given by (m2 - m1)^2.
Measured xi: 0.01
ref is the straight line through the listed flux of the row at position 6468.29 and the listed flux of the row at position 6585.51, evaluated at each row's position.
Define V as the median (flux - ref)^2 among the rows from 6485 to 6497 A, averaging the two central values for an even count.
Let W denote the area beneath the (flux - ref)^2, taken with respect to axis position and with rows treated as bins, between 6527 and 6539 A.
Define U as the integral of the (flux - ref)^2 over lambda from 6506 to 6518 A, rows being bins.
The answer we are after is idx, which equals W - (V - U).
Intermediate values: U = 1.3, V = 0.27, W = 0.9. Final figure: 2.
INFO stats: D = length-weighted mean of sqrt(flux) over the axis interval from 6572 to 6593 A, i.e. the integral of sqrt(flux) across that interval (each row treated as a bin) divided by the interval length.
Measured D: 3.61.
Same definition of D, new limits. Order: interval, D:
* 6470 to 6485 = 3.62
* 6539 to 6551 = 3.61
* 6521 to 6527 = 3.70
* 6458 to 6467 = 3.67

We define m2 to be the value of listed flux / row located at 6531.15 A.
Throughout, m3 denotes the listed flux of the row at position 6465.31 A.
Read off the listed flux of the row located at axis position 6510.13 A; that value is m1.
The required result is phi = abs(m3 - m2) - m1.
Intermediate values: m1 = 13.45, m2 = 13.46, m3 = 13.69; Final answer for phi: -13.2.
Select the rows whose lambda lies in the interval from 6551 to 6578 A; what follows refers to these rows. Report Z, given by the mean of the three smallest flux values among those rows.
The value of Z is 11.2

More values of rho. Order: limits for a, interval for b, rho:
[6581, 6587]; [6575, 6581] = 0.0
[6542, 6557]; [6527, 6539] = 0.2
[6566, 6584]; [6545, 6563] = -0.4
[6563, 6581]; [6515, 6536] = 1.0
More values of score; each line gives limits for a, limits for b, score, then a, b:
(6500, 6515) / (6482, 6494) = 13.1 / 0.1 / 13.2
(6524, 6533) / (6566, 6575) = 12.8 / 0.0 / 12.9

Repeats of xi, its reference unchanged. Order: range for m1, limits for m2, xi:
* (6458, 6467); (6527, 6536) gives 0.26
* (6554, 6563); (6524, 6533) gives 0.92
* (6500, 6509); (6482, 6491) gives 0.13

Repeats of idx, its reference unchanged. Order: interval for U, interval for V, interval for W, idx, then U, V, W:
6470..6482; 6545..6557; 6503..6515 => 4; 1.7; 0.02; 2.6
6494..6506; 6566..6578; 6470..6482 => 7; 5.4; 0.03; 1.7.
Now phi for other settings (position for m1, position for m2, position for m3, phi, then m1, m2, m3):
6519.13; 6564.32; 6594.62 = -11.5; 13.67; 10.76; 12.93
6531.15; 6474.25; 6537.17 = -13.4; 13.46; 13.16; 13.12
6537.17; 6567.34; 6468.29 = -12.6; 13.12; 12.84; 13.34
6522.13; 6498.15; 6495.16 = -13.3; 13.96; 12.84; 12.16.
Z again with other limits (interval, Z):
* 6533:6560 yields 12.7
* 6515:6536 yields 13.3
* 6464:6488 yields 12.9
